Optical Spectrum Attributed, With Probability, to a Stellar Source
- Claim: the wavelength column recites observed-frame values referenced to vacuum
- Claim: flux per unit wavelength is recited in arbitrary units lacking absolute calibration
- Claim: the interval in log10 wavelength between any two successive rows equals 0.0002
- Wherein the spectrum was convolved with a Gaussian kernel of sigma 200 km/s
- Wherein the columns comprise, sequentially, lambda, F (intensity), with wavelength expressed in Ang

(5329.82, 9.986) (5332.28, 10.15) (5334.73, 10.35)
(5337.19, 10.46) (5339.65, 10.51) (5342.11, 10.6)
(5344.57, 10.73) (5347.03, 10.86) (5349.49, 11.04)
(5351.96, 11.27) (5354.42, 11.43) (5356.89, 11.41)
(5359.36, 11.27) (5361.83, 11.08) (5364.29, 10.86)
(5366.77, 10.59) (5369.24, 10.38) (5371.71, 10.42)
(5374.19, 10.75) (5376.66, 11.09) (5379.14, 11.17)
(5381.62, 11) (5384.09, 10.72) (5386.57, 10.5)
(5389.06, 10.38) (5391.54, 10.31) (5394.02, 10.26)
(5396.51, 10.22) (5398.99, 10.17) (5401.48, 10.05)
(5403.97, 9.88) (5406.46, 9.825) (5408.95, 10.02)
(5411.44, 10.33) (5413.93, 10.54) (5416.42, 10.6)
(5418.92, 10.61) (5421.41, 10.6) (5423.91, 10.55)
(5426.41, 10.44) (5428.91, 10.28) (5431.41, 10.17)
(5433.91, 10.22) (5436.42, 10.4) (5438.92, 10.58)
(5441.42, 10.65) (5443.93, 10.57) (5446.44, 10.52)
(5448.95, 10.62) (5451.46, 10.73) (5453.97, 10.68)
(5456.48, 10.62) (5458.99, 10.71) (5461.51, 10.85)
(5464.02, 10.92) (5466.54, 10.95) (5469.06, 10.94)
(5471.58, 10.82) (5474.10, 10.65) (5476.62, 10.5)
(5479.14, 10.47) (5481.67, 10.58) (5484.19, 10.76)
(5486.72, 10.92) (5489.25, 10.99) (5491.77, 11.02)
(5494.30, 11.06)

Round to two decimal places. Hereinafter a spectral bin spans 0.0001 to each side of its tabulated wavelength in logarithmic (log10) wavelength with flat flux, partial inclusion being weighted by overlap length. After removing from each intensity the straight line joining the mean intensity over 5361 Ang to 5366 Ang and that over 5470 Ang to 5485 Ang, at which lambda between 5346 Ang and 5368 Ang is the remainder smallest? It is 5366.77 Ang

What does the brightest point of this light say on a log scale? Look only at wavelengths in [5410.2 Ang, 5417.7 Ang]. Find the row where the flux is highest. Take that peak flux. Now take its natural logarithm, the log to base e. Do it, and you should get 2.36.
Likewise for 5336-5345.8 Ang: 2.37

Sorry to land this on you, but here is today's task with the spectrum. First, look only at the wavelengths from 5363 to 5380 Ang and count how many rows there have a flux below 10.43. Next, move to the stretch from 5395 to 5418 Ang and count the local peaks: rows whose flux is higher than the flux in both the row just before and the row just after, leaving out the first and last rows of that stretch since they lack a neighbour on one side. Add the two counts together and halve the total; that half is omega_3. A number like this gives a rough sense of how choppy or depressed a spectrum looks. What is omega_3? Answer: 1.0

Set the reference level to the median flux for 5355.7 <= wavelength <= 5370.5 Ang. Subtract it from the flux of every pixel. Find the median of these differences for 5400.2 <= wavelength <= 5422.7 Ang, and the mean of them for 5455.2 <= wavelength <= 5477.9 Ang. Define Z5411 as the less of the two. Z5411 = -0.64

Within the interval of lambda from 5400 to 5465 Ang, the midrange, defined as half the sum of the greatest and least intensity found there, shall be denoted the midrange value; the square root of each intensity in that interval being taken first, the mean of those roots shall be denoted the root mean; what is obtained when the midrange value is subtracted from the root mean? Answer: -7.14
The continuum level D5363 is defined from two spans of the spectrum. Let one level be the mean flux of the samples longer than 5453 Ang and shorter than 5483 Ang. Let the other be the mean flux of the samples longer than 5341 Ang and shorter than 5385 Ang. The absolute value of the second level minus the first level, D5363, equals 0.20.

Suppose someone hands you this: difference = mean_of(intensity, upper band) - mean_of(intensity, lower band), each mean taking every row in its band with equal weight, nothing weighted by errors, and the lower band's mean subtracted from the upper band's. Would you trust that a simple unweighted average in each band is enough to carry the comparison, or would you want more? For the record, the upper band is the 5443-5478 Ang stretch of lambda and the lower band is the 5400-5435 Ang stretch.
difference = 0.4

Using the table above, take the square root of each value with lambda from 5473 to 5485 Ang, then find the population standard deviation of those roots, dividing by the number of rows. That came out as 0.0161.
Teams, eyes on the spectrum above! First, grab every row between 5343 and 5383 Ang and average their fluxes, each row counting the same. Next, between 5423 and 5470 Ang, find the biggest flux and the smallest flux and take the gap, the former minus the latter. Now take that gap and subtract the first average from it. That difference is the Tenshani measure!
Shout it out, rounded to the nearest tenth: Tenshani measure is -10.2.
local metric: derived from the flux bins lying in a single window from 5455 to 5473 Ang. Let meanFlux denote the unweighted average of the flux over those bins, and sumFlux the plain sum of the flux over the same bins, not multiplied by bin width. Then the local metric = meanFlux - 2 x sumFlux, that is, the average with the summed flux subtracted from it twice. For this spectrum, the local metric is -141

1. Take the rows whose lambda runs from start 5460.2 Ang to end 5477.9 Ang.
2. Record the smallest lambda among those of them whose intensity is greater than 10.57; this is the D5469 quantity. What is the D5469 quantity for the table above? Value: 5461.51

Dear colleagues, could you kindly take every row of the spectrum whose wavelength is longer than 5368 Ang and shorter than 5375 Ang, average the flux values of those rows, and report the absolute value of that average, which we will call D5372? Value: 10.5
